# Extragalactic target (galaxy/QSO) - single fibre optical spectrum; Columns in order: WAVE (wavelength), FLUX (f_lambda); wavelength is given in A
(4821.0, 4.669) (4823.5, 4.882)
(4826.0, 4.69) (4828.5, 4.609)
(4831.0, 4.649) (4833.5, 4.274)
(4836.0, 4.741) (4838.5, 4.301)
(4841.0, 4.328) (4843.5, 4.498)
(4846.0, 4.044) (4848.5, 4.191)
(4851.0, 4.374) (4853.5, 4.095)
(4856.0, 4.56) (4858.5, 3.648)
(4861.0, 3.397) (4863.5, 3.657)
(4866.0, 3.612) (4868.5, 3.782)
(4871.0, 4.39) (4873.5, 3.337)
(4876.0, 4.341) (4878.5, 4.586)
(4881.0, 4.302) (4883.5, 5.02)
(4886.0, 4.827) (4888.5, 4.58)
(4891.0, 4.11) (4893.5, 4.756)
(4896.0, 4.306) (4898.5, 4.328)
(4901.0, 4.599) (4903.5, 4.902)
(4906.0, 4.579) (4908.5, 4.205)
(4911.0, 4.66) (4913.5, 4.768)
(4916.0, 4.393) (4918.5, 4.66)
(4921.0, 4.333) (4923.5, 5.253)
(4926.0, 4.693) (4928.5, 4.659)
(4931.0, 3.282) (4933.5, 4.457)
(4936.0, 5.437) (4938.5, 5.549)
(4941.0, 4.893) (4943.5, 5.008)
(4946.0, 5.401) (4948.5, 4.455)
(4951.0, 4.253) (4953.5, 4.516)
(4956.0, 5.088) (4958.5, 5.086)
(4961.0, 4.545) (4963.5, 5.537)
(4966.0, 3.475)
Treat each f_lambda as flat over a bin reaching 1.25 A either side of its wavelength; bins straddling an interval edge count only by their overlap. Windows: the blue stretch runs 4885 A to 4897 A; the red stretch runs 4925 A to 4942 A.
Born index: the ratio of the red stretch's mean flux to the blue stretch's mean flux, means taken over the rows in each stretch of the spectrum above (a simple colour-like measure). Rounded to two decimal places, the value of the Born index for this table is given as 1.04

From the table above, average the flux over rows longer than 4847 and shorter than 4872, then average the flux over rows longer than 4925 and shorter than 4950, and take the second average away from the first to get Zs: -0.81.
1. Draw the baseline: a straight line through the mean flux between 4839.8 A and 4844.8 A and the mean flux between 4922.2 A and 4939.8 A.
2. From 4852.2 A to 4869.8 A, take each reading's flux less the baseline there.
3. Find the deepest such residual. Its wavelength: 4861.0 A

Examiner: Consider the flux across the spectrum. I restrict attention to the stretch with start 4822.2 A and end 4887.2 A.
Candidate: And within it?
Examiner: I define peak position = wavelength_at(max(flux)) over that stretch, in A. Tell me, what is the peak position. 4883.5 A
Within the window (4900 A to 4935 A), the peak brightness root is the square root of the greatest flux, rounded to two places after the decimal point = 2.29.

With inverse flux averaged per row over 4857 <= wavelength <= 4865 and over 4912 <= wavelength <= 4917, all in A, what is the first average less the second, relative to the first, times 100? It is 22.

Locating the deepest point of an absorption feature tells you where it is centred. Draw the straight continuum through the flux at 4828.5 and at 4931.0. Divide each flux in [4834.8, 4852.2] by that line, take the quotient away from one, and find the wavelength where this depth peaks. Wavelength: 4846.0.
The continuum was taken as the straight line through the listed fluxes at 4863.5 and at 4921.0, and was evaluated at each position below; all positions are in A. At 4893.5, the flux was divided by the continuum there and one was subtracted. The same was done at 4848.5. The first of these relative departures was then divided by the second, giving 0.9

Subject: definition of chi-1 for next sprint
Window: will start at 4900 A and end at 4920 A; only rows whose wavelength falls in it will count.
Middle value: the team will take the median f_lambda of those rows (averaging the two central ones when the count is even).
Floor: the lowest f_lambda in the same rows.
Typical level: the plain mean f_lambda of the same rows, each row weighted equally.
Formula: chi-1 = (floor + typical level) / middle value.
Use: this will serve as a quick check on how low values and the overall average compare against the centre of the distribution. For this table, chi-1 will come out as 1.90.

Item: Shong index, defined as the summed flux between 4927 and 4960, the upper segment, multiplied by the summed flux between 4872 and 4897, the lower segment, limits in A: 2742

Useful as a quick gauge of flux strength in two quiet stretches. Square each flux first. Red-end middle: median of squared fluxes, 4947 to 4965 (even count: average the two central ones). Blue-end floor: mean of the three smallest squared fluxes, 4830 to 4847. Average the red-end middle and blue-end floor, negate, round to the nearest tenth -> -19.2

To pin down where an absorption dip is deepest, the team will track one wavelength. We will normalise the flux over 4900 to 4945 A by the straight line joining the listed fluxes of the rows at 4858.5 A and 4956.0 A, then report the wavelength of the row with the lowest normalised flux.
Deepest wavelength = 4931.0 A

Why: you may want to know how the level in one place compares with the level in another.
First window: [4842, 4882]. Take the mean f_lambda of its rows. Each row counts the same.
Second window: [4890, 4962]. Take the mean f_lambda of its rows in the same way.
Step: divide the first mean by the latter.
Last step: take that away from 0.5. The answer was -0.369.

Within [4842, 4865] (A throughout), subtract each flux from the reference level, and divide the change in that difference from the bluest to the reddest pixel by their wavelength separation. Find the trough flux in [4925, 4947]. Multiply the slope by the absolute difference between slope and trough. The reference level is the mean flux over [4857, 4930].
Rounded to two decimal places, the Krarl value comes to 0.14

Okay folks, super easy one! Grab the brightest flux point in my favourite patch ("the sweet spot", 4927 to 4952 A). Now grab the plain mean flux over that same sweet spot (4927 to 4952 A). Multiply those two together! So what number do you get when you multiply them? 26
